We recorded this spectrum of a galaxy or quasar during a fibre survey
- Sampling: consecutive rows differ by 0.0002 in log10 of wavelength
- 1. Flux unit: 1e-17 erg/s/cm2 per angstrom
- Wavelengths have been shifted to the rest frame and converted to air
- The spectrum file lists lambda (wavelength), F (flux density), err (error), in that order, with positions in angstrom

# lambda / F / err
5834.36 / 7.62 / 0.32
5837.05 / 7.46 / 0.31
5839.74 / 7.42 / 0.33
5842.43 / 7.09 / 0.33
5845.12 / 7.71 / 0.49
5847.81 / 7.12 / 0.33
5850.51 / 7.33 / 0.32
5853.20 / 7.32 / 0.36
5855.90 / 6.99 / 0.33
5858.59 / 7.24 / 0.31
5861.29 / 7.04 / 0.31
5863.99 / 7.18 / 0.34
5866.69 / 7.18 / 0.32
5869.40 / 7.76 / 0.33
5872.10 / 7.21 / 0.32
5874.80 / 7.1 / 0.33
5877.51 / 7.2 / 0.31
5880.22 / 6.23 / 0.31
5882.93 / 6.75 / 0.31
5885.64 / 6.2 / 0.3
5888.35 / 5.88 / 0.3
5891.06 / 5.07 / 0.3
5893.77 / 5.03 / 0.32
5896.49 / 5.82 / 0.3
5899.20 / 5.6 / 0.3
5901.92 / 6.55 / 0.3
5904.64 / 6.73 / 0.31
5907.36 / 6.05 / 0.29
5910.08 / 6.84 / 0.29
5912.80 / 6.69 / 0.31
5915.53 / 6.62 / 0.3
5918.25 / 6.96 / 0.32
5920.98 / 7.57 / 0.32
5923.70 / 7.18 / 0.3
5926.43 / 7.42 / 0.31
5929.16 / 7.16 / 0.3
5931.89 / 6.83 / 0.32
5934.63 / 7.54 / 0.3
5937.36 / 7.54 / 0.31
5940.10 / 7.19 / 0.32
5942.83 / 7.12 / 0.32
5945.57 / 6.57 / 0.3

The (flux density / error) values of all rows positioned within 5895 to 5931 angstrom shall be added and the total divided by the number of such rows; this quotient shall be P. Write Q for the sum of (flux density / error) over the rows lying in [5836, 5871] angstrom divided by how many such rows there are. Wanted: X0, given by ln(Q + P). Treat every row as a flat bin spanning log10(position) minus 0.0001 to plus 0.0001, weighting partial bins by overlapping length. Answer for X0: 3.78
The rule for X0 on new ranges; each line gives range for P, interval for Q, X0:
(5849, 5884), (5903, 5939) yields 3.81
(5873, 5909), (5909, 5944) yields 3.77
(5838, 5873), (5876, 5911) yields 3.74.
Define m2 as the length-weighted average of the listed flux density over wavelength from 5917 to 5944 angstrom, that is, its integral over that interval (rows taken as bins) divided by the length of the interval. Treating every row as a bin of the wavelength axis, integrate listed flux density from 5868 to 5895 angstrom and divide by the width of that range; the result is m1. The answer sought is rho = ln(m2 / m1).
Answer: 0.12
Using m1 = 6.4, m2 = 7.25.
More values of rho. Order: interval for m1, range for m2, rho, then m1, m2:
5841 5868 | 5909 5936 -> -0.02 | 7.2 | 7.08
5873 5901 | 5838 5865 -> 0.17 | 6.1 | 7.25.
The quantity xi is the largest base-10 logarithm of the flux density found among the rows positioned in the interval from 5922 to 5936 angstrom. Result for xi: 0.877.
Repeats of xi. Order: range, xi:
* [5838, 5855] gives 0.887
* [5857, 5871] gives 0.890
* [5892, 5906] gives 0.828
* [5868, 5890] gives 0.890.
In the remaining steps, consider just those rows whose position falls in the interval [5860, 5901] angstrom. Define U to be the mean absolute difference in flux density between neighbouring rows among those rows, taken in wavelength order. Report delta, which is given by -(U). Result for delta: -0.41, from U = 0.407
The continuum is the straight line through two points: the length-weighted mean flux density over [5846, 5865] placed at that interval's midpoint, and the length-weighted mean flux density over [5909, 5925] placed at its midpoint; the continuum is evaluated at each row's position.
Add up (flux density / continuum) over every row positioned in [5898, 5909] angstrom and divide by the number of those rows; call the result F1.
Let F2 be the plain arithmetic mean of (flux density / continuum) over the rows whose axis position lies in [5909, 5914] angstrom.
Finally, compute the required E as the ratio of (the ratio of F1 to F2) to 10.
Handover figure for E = 0.092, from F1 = 0.887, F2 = 0.97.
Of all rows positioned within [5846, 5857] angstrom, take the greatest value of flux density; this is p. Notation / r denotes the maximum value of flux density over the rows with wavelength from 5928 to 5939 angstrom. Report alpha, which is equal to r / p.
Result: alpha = 1.03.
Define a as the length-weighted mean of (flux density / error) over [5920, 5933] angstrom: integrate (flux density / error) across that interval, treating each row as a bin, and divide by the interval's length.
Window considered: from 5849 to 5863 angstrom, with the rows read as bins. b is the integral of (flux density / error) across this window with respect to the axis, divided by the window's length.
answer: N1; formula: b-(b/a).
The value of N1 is 21.1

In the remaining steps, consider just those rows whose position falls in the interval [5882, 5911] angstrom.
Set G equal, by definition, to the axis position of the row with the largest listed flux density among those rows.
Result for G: 5910.08 angstrom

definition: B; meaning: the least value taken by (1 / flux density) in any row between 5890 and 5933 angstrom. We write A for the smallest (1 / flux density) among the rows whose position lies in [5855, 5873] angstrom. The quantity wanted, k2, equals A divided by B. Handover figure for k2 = 0.98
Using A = 0.129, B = 0.132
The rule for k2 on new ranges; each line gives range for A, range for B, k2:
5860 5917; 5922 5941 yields 0.97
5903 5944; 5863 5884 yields 1.03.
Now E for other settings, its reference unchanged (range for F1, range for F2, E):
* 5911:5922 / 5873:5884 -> 0.104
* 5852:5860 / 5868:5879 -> 0.097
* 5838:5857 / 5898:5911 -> 0.112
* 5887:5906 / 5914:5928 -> 0.080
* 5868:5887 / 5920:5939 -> 0.092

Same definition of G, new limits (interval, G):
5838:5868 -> 5845.12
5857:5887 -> 5869.40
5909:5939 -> 5920.98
